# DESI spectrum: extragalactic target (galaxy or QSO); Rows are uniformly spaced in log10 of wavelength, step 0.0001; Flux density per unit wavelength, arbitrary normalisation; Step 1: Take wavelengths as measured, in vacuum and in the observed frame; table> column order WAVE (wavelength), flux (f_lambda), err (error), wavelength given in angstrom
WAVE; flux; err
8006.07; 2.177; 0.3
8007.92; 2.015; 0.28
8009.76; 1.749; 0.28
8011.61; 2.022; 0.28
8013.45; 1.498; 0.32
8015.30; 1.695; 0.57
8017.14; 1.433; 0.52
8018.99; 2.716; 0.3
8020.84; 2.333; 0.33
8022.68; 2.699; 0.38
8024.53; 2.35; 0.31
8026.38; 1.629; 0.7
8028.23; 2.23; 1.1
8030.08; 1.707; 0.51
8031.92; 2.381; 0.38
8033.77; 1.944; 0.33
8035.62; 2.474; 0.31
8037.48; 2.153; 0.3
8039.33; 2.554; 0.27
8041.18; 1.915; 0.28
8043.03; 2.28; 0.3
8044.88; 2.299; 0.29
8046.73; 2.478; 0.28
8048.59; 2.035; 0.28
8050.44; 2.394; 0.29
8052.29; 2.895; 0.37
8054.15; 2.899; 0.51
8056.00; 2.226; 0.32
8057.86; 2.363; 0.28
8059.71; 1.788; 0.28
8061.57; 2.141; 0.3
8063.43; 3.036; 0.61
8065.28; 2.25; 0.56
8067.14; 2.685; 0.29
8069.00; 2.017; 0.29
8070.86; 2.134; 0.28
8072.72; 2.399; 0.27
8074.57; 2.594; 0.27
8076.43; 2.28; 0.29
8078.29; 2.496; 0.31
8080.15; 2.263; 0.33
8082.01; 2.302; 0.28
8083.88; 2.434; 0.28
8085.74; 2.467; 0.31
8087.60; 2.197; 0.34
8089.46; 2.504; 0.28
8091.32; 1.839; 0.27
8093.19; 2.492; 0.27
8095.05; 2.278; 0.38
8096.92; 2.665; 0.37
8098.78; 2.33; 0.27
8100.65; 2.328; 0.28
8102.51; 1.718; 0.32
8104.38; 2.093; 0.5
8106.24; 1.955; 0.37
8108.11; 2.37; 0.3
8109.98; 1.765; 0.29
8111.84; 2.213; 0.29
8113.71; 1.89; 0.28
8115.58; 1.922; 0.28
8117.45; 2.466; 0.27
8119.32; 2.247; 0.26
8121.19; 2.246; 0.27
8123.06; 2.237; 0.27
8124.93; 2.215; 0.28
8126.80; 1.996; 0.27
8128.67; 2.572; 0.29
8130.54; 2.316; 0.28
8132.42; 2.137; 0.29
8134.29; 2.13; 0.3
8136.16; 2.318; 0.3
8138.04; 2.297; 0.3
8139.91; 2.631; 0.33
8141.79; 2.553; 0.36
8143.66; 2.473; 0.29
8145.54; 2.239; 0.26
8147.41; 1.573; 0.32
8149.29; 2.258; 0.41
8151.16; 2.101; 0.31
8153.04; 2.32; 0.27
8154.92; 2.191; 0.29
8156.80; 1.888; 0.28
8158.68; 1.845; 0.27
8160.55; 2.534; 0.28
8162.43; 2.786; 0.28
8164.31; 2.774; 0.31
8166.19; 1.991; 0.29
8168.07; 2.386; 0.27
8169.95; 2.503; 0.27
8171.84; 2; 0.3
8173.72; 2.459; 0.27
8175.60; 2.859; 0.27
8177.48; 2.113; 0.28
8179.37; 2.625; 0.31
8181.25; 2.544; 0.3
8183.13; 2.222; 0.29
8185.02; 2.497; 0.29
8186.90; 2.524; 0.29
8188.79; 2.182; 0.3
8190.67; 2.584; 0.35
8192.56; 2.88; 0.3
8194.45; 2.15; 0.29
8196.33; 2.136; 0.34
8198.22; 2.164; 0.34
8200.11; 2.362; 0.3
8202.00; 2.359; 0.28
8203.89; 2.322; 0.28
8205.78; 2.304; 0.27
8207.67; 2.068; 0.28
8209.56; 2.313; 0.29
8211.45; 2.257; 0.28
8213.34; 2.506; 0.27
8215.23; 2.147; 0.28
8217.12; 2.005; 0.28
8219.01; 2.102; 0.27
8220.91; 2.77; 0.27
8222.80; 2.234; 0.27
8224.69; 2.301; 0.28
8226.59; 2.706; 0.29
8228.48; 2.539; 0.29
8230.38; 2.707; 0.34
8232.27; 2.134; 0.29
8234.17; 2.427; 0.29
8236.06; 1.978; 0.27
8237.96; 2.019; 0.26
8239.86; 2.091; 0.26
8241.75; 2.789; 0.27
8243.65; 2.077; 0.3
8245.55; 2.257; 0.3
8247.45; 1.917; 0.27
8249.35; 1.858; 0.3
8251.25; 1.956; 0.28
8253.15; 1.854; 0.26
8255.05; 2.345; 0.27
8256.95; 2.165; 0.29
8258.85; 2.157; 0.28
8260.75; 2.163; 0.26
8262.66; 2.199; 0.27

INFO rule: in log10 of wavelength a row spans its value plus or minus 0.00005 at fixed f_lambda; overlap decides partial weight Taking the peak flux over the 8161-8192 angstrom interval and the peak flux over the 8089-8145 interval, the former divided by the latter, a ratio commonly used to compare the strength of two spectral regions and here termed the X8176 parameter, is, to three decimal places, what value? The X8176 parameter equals 1.073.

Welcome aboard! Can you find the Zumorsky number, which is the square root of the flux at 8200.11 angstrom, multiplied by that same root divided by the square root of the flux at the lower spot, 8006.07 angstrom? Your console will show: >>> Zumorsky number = 1.60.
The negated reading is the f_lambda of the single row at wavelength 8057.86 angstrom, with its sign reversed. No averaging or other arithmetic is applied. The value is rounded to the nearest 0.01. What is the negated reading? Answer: -2.36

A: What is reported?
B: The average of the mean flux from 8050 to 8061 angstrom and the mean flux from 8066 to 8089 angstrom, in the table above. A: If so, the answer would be 2.39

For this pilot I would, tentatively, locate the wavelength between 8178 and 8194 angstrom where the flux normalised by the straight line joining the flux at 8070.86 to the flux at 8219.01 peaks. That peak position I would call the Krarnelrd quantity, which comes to 8192.56 angstrom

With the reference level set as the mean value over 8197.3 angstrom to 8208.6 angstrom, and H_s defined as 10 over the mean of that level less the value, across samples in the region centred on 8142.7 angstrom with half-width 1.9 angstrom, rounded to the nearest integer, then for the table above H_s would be -40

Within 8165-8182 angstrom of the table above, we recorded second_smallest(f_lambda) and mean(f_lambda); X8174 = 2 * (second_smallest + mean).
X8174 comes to 8.8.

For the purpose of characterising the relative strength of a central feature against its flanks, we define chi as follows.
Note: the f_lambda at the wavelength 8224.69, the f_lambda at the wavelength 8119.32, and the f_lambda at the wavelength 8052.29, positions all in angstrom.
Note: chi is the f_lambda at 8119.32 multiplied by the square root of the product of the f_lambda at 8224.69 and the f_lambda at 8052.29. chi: 5.80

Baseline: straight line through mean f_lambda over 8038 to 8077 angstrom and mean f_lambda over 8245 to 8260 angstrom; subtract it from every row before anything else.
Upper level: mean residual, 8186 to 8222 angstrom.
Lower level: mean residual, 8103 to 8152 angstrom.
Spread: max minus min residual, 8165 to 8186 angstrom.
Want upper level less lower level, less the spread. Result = -0.64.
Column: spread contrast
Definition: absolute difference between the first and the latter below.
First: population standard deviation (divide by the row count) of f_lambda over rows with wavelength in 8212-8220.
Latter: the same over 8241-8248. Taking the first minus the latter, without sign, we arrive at 0.14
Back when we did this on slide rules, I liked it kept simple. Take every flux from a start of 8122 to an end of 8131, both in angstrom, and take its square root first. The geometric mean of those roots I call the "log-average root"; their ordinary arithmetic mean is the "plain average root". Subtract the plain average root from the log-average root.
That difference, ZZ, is -0.001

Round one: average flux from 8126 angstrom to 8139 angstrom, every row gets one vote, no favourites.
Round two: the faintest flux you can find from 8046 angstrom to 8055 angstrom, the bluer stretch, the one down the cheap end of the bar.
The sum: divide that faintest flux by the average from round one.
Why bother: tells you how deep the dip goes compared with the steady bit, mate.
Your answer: 0.90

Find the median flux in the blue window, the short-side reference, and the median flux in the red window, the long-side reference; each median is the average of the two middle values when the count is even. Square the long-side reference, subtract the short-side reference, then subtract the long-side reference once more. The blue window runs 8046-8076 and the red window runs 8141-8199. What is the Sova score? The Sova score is 0.7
